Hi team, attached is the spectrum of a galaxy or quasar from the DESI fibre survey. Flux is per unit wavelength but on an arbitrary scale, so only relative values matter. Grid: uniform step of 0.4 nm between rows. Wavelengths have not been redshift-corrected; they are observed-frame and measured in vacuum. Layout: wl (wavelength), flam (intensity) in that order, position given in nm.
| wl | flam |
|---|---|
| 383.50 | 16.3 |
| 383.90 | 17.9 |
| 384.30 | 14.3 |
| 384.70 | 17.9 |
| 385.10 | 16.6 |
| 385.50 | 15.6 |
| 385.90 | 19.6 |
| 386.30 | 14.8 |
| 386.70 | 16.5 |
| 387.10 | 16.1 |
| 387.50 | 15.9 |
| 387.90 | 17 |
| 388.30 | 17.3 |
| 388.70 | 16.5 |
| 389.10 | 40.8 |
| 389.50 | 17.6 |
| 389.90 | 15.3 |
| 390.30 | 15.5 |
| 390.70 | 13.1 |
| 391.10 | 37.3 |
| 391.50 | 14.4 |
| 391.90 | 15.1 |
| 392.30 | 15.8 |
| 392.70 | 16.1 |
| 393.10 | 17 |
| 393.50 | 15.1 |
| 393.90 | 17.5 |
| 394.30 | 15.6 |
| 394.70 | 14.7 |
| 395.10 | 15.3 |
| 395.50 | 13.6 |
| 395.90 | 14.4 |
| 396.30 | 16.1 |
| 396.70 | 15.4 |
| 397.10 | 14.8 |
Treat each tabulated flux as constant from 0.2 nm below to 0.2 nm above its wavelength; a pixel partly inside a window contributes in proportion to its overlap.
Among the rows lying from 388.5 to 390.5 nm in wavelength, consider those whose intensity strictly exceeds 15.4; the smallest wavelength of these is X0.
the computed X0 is 388.70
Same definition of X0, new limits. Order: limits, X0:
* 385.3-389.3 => 385.50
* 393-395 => 393.10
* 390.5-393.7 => 391.10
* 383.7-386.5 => 383.90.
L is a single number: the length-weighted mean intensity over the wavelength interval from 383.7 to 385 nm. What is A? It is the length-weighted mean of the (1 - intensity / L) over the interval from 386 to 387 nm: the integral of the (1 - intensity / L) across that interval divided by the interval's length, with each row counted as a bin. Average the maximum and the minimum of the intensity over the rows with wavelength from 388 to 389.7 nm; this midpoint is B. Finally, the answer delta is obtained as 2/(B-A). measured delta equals 0.070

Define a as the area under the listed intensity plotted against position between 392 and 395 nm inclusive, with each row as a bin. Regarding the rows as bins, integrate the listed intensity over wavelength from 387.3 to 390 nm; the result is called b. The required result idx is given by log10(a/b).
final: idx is -0.06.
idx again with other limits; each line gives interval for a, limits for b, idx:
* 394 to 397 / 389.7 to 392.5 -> -0.05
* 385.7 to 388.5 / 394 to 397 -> 0.02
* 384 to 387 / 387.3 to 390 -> -0.04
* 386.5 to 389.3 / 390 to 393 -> 0.01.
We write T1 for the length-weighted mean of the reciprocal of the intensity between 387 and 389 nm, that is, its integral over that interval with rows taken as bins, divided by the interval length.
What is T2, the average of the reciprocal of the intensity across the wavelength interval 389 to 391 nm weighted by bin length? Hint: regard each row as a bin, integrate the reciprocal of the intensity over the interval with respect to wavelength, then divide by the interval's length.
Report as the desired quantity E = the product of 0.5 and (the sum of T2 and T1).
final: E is 0.0581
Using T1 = 0.059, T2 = 0.0576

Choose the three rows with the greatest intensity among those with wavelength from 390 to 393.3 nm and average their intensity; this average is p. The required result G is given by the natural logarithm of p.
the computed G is 3.16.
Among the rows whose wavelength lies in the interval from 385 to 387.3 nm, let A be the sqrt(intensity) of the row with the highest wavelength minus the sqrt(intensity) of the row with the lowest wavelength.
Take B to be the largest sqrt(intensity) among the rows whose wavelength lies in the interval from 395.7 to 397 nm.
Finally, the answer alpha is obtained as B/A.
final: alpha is -65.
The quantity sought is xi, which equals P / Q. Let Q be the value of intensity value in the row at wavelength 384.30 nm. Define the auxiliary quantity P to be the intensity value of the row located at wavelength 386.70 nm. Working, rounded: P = 16.5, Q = 14.3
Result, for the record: 1.15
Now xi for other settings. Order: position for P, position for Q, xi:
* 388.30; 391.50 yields 1.20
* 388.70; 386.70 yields 1.00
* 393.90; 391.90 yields 1.16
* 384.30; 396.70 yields 0.93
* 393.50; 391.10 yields 0.40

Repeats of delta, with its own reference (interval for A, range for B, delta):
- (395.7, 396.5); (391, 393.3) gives 0.078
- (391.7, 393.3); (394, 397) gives 0.135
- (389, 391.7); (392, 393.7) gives 0.123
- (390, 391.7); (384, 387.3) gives 0.117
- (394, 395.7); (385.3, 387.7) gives 0.117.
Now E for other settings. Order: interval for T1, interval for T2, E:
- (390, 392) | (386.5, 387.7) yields 0.0612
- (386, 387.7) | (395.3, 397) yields 0.0650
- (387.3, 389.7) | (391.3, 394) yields 0.0586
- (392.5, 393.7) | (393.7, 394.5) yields 0.0615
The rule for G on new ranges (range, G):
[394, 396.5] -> 2.75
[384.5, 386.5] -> 2.89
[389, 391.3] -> 3.46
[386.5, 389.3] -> 3.22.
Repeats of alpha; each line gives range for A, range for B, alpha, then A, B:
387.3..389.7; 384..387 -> 21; 0.21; 4.43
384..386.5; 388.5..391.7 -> 97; 0.07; 6.39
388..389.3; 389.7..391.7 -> 3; 2.23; 6.11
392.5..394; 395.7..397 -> 23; 0.17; 4.01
